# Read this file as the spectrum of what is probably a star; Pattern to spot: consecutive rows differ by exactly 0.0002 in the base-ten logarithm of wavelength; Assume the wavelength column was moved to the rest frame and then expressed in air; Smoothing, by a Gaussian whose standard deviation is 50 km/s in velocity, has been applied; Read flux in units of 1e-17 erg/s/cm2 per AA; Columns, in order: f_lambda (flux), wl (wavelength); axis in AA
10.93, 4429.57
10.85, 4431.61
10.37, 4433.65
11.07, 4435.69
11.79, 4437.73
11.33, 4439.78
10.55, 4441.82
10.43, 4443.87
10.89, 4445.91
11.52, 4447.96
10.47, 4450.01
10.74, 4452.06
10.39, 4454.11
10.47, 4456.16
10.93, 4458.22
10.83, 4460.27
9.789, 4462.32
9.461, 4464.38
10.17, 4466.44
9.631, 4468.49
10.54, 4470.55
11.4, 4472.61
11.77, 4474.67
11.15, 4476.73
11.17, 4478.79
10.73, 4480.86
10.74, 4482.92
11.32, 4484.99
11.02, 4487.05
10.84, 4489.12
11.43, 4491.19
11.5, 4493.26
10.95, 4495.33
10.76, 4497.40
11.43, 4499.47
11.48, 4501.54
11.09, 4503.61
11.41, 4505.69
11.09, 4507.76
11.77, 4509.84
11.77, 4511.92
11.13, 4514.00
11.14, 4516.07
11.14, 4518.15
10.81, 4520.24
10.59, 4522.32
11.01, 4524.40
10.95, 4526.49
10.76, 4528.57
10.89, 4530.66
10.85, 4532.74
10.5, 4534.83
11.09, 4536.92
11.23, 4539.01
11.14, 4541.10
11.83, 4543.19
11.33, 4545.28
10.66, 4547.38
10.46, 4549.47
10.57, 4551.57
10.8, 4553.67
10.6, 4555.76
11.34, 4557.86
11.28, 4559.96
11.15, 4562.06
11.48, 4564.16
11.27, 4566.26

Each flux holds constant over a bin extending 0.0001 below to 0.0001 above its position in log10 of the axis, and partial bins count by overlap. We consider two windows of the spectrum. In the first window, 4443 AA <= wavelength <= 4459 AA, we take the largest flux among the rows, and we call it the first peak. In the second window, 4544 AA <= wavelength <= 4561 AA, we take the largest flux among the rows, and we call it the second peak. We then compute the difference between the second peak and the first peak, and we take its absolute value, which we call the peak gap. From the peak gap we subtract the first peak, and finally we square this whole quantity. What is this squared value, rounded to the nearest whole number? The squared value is 129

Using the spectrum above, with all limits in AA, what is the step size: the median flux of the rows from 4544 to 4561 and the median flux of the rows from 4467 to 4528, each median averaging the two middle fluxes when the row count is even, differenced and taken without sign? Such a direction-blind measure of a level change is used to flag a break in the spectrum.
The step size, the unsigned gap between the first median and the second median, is 0.40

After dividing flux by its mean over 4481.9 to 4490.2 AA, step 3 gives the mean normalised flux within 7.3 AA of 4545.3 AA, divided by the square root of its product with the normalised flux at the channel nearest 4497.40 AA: 1.01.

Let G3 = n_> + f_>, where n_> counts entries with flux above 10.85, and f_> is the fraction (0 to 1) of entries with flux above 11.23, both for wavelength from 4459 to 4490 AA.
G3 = 6.2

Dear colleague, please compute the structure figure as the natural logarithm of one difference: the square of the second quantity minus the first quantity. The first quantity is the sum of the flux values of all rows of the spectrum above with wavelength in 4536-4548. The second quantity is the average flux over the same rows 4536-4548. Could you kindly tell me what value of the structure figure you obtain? 4.1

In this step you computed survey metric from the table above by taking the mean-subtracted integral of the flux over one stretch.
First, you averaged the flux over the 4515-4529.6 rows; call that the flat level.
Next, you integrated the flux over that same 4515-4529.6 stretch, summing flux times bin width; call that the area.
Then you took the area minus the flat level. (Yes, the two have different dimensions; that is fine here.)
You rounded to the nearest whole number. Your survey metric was 148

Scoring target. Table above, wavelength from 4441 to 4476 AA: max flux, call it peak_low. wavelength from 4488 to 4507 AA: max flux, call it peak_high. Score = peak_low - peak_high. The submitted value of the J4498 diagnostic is 0.27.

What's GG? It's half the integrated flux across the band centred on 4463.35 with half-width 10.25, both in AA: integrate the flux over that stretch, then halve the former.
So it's 106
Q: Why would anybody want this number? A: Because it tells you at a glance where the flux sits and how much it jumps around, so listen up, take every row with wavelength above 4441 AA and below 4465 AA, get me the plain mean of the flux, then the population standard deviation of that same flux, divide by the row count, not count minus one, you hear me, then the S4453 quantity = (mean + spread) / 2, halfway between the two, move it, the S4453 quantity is 5.53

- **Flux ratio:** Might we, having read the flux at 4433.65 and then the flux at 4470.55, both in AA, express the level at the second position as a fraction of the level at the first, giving 1.02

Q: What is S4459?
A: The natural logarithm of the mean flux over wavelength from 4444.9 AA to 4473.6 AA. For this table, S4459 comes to 2.35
